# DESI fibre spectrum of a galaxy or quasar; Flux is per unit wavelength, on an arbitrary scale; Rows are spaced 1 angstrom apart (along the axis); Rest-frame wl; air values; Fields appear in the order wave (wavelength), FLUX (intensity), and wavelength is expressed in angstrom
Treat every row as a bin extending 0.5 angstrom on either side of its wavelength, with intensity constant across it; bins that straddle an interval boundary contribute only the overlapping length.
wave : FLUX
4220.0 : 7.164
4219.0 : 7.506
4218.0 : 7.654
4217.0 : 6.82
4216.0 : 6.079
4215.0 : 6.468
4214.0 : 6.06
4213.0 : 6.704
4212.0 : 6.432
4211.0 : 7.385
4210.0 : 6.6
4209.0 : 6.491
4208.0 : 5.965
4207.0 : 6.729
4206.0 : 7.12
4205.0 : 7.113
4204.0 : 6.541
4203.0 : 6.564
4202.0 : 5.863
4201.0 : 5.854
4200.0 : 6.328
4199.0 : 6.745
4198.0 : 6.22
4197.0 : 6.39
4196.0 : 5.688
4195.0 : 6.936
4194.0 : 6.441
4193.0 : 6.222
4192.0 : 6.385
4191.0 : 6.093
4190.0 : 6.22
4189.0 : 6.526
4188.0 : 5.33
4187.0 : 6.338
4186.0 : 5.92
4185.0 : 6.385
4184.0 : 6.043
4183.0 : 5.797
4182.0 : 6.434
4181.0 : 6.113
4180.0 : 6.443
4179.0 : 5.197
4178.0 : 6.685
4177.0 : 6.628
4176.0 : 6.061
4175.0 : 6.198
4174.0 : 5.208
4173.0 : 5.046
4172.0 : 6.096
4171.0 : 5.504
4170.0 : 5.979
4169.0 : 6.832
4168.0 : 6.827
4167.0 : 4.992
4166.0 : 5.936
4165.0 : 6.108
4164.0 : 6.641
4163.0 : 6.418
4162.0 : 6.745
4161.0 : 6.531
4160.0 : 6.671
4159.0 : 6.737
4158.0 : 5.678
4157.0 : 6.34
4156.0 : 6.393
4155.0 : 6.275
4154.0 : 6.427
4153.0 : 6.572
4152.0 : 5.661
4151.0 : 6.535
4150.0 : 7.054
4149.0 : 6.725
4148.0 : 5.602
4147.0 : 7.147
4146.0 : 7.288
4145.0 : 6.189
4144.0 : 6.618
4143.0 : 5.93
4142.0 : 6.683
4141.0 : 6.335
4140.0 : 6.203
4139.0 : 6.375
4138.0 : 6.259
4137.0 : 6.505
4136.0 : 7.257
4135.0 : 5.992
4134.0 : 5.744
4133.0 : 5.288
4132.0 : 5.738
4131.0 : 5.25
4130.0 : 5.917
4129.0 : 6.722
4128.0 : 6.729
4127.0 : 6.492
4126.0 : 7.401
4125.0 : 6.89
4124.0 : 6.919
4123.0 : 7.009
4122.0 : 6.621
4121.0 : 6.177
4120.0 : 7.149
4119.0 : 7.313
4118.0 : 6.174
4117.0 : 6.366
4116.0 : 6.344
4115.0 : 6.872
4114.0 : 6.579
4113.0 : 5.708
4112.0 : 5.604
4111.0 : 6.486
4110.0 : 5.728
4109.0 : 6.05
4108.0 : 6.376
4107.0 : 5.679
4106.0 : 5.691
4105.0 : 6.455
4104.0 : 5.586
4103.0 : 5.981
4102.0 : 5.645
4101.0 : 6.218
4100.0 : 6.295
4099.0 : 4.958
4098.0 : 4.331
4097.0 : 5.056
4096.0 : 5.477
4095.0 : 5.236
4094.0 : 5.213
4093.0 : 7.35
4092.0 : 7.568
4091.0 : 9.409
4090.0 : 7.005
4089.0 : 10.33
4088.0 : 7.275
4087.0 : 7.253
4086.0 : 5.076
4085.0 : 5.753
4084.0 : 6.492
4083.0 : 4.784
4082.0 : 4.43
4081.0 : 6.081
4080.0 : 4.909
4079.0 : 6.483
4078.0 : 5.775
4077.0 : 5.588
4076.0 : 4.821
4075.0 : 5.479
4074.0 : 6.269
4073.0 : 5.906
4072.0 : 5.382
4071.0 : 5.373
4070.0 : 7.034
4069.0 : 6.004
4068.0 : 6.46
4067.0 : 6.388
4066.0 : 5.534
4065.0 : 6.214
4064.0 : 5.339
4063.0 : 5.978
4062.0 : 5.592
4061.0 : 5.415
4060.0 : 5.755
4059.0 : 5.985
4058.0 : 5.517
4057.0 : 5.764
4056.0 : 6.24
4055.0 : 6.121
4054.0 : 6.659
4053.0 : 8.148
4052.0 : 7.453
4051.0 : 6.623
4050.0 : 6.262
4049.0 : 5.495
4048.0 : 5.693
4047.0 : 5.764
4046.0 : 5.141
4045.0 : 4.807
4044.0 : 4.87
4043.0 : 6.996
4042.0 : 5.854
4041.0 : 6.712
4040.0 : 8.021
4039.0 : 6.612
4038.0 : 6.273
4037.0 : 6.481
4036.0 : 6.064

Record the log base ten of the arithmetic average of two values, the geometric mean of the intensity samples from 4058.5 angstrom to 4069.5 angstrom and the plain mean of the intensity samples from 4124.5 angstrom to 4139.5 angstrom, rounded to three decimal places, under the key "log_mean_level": 0.784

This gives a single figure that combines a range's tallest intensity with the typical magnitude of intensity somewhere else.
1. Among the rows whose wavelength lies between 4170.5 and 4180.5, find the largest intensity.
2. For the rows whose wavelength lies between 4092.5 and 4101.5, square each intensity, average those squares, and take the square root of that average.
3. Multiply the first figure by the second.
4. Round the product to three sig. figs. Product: 37.7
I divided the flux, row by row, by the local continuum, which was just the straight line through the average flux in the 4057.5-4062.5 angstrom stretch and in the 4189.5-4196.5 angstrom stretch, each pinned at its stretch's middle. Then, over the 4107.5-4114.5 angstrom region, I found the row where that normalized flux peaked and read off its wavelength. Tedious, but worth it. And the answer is 4114.0 angstrom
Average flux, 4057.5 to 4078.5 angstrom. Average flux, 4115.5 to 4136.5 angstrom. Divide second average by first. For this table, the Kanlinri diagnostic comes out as 1.11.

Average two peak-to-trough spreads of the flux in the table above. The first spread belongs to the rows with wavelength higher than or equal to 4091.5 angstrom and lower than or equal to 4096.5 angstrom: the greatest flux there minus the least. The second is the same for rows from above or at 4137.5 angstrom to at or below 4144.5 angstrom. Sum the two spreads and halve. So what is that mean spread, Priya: 1.6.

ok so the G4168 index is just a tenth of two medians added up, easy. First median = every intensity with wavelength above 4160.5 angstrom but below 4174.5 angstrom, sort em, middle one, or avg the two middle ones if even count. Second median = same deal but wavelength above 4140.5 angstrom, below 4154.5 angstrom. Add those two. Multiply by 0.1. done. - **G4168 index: 1.27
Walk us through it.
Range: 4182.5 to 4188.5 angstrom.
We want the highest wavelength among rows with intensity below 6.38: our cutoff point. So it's 4188.0 angstrom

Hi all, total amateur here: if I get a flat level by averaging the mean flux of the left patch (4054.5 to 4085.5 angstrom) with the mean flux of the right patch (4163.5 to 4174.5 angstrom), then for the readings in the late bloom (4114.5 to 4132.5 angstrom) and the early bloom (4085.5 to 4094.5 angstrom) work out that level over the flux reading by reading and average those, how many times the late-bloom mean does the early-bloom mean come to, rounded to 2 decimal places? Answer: 0.92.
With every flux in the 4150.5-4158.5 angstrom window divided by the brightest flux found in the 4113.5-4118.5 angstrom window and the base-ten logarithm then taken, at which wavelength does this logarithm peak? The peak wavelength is 4153.0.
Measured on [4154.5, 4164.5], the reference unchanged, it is 4162.0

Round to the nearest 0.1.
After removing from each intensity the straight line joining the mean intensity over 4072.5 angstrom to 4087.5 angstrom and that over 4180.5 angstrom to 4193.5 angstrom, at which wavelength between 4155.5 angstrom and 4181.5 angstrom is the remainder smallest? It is 4167.0 angstrom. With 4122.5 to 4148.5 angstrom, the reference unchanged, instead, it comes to 4131.0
